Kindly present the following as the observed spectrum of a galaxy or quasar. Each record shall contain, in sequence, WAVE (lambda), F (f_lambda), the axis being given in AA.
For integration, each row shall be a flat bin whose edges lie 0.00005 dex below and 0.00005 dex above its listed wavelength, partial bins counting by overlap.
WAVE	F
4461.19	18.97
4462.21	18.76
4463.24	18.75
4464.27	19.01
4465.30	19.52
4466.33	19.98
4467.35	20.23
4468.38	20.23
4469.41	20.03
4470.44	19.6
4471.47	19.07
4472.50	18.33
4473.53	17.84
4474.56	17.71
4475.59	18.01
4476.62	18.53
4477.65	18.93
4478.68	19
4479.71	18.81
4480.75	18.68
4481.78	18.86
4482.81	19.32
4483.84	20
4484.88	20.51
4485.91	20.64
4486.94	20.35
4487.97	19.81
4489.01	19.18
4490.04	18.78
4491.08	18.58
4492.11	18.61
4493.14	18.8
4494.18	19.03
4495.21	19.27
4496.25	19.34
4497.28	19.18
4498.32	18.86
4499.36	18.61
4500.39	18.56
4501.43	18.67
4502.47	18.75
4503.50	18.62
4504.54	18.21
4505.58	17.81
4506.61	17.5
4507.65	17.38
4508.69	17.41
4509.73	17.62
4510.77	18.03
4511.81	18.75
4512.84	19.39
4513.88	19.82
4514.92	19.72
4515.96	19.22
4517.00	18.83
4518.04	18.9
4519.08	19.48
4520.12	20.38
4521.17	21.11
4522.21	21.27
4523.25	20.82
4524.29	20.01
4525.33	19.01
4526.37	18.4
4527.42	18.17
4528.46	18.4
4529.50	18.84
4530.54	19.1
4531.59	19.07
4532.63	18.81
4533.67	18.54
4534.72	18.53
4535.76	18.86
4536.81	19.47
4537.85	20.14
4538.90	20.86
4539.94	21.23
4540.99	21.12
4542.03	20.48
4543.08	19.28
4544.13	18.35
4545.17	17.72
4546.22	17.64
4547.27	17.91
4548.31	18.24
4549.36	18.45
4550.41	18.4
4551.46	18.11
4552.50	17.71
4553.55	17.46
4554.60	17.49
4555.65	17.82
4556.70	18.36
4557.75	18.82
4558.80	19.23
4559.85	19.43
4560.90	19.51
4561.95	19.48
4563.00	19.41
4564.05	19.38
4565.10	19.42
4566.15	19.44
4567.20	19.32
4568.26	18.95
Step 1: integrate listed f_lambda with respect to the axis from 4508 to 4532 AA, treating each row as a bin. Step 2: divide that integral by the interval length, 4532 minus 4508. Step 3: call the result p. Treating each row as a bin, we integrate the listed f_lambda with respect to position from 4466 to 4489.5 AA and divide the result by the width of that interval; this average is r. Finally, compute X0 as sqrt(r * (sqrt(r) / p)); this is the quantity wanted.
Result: 2.10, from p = 19.2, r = 19.3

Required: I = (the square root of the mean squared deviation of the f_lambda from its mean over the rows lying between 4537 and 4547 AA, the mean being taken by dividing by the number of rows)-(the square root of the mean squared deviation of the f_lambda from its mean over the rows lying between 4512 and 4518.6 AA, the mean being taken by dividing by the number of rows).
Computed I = 1.0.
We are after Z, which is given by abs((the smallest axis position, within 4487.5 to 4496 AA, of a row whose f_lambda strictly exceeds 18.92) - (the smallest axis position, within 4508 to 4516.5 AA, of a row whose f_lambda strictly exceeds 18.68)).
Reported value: 23.8 AA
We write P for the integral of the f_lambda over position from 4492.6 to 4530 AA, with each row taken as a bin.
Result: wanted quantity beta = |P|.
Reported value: 709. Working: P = 709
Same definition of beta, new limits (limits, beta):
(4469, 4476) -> 130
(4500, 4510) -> 180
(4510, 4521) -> 212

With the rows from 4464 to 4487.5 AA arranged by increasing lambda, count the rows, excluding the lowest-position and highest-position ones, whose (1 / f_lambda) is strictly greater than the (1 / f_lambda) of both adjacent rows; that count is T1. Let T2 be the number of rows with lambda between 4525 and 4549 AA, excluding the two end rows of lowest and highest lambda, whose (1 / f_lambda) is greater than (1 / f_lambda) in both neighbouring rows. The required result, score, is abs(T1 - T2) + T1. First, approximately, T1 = 2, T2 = 3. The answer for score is 3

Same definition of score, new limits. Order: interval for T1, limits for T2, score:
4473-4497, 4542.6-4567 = 3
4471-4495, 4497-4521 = 3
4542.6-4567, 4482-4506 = 4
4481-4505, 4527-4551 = 2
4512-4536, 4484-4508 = 4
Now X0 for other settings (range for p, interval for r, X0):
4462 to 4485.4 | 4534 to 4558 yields 2.06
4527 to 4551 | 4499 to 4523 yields 2.08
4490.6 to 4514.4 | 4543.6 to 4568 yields 2.08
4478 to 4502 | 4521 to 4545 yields 2.12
